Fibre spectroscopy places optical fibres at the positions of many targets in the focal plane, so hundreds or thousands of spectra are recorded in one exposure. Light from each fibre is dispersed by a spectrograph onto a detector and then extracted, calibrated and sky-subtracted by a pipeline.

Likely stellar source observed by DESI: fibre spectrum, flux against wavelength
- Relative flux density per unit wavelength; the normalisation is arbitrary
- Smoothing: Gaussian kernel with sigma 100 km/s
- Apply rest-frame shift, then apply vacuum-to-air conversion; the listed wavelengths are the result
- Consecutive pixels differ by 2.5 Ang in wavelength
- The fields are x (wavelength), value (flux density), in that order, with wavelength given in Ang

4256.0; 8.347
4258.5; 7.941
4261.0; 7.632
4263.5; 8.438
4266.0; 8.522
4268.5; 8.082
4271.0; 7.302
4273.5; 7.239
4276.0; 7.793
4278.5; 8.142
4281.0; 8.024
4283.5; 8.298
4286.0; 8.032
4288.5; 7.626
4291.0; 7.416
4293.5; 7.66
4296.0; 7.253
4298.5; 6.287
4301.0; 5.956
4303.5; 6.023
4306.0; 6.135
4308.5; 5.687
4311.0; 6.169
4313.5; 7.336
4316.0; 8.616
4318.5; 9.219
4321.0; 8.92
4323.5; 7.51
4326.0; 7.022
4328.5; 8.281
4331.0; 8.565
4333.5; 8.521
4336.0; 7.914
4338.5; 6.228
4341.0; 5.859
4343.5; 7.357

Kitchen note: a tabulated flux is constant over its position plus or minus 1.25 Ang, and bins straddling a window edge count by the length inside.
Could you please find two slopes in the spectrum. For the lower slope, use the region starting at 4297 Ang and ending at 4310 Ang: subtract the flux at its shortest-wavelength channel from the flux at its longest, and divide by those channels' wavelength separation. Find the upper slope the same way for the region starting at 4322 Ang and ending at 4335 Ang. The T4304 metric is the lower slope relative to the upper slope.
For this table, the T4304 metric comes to -0.6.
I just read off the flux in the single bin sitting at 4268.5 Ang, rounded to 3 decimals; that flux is 8.082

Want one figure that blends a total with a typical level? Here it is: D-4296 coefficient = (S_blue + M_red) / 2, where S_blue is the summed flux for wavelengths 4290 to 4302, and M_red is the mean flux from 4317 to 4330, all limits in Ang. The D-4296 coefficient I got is 21.4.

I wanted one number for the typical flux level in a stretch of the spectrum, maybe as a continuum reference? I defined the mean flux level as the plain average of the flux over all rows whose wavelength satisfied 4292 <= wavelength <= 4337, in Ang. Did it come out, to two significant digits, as 7.4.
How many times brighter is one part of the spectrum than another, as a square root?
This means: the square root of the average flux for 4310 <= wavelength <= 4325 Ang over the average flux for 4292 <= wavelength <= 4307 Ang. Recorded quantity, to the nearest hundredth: 1.10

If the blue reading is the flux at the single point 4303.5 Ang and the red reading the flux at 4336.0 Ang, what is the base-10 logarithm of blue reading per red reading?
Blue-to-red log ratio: -0.12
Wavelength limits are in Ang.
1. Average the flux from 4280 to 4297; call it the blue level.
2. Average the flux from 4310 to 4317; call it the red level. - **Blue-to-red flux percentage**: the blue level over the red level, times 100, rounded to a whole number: 105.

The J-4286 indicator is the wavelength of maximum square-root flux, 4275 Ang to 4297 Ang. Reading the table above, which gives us 4283.5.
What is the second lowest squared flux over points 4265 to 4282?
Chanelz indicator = 53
